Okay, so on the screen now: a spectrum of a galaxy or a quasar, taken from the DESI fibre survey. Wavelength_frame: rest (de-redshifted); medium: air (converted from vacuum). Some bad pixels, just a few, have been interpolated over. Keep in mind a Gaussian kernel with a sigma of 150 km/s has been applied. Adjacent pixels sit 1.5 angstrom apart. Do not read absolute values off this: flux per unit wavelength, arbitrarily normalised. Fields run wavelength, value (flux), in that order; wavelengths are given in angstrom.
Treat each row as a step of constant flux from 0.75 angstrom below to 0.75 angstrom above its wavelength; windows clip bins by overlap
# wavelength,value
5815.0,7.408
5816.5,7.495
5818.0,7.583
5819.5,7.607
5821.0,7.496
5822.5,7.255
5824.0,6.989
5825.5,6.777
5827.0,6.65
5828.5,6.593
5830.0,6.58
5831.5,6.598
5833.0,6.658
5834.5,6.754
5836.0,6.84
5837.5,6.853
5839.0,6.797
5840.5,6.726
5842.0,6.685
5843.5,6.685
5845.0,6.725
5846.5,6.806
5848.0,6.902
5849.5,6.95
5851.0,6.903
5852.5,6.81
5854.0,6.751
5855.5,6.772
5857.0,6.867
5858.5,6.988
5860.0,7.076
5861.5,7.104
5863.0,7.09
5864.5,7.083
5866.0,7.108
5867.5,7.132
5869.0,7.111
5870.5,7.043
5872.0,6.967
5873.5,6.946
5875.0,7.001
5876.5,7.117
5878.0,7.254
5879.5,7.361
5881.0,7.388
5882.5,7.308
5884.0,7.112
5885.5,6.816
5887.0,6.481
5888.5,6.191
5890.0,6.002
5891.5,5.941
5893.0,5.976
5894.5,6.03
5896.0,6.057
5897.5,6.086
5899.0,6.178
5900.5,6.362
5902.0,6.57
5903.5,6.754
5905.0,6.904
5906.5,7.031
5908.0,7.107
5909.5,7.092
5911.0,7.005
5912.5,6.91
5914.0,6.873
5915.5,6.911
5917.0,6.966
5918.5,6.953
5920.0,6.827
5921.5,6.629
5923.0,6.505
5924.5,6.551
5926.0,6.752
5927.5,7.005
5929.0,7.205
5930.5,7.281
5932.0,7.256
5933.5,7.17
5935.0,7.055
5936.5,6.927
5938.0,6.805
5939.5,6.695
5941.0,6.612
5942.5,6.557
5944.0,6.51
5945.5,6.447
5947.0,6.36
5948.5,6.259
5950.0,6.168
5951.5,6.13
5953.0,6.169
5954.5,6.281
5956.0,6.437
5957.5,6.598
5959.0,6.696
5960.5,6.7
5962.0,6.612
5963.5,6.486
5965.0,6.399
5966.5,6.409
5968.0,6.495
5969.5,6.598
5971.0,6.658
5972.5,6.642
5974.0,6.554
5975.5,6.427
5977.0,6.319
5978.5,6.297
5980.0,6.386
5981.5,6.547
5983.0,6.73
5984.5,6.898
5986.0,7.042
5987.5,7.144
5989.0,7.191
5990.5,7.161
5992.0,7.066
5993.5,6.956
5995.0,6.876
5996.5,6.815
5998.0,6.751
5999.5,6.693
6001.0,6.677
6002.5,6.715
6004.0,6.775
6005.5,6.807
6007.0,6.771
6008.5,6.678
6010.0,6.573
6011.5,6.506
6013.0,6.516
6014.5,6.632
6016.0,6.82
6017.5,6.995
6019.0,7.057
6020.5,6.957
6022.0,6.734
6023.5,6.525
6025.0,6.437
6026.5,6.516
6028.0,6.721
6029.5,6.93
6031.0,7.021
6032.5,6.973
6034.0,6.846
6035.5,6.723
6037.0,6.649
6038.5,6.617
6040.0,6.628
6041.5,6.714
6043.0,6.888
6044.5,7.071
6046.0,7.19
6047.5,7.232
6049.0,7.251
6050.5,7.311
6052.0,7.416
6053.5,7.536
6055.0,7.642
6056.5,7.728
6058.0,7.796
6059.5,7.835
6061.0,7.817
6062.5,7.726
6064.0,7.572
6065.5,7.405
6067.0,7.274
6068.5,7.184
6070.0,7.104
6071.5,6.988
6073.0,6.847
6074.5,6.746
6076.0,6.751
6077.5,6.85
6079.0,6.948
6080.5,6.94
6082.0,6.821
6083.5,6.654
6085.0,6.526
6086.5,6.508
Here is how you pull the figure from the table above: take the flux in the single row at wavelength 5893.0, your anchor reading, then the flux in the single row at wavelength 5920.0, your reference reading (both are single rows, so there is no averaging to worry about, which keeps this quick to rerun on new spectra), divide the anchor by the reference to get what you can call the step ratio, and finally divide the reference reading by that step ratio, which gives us 7.8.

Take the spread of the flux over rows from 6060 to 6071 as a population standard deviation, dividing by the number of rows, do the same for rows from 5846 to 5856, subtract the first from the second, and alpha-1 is -0.18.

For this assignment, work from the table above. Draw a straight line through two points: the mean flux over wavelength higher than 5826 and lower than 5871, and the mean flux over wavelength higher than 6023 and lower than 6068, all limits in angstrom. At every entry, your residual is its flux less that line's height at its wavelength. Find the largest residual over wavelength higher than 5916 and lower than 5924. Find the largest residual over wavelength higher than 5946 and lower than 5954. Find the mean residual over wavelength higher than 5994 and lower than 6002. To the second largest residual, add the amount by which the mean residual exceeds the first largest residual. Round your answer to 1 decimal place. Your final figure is -1.0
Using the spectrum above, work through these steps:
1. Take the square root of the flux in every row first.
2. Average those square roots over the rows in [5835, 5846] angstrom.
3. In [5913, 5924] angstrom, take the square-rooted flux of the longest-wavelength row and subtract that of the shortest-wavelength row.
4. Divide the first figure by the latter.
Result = -37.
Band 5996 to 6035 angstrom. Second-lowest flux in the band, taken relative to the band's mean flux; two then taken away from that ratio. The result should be -1.04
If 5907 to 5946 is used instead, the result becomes -1.05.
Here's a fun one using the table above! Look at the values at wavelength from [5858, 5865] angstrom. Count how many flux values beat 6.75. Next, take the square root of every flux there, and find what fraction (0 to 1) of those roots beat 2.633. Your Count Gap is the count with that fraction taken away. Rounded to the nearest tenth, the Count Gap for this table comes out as 4.0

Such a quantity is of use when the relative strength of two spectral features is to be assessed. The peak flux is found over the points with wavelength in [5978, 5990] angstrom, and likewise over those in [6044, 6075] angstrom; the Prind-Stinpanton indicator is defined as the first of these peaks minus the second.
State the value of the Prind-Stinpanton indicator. -0.64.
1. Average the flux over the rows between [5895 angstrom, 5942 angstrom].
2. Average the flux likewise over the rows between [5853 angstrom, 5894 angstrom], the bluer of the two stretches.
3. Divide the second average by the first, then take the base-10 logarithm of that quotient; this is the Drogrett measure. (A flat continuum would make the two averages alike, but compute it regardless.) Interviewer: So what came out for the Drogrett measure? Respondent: 0.0051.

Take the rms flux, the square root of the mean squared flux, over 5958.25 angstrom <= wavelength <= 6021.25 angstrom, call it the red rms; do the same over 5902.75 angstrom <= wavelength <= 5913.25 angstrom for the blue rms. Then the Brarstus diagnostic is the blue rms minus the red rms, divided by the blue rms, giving 0.036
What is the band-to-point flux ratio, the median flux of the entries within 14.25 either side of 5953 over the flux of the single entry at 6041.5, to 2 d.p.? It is 0.96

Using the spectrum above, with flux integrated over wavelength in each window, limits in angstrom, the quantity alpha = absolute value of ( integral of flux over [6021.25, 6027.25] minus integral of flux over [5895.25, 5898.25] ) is 21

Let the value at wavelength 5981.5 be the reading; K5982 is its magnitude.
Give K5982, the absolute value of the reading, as 6.55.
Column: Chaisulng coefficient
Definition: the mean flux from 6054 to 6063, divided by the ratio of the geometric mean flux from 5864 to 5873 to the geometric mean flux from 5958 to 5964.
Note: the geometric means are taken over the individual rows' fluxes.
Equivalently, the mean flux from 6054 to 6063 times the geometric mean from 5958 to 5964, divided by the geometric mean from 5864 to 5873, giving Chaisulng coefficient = 7.26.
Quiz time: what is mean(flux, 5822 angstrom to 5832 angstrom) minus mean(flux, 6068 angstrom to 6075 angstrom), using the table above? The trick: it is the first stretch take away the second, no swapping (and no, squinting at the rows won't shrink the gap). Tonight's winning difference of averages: -0.20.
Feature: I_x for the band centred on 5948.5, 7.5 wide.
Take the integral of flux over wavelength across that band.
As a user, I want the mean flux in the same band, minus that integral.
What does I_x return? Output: -40.8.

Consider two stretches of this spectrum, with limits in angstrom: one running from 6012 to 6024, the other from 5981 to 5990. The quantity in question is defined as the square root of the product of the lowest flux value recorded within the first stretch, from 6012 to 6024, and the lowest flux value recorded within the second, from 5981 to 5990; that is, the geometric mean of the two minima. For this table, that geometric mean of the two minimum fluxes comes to 6.53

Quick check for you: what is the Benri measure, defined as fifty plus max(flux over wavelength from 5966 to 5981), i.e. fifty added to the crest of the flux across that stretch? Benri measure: 56.7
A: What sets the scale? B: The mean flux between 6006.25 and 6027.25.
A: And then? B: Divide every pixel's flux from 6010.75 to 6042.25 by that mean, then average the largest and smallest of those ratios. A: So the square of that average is 1.02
